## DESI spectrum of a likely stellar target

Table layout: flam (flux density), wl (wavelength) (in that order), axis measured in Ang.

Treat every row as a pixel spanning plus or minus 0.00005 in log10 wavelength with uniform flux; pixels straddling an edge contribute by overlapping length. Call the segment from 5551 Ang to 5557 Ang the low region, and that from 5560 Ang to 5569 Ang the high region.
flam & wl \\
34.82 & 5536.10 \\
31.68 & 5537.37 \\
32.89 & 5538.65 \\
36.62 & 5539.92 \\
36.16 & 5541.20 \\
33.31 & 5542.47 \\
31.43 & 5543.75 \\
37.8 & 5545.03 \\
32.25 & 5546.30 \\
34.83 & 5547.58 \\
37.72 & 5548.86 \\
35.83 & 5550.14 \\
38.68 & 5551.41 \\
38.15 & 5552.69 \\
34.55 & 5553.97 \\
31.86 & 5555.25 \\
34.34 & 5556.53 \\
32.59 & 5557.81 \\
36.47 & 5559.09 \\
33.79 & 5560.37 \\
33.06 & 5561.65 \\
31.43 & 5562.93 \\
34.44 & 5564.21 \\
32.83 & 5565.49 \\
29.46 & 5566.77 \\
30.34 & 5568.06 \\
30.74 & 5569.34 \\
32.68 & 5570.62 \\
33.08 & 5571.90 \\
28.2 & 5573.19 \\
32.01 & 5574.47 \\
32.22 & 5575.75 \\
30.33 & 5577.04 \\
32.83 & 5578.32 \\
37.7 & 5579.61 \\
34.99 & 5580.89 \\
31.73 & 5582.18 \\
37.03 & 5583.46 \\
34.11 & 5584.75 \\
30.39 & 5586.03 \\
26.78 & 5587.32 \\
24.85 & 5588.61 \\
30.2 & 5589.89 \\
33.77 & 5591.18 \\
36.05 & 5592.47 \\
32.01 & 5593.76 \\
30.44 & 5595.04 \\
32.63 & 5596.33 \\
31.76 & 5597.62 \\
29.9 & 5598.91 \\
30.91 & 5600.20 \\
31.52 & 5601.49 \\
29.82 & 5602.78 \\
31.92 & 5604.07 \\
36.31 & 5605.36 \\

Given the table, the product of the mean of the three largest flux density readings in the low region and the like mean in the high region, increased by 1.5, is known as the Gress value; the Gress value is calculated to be 1255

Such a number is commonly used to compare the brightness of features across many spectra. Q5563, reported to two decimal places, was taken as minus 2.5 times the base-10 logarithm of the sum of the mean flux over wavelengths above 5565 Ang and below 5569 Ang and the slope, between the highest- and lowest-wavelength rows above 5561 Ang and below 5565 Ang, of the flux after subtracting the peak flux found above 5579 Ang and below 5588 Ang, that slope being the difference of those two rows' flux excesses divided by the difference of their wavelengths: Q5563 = -3.74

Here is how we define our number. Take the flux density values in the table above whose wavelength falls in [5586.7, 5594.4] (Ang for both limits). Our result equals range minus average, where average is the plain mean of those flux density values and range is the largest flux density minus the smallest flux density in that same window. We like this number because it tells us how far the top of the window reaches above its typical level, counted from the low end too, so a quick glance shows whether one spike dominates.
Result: -19.4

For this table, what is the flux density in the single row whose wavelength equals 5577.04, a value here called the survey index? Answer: 30.33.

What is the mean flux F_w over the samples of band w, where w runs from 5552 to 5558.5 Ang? 34.3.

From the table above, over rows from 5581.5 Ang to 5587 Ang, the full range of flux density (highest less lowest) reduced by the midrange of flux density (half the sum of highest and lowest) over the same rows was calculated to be -27.1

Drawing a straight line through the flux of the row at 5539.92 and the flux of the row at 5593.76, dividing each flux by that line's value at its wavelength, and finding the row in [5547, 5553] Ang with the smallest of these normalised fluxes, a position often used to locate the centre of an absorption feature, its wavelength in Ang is 5547.58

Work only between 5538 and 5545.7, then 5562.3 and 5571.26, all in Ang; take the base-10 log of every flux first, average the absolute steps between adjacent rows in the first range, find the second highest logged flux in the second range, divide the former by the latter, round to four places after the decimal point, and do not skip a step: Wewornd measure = 0.0255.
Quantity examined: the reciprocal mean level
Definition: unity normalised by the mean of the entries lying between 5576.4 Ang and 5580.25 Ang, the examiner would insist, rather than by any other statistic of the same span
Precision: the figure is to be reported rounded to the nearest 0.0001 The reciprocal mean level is 0.0297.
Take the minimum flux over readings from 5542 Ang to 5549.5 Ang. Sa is 31.43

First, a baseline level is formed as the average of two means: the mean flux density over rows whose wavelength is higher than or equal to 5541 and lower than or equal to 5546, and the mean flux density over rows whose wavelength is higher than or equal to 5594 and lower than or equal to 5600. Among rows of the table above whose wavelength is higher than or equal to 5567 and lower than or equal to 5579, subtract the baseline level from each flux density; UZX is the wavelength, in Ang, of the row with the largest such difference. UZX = 5571.90 Ang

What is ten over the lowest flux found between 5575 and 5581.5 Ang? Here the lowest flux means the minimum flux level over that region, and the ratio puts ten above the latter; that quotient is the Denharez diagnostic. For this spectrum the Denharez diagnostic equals 0.330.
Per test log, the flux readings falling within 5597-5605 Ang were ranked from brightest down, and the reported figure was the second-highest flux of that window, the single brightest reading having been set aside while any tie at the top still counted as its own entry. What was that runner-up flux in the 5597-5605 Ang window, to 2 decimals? 31.76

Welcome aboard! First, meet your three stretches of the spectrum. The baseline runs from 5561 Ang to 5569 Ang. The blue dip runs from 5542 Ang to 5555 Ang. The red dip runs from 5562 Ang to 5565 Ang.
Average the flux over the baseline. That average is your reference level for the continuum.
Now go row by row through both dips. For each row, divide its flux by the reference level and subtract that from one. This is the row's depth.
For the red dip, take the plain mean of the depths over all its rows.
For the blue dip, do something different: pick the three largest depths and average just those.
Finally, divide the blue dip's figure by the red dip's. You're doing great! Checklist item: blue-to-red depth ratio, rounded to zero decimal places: 0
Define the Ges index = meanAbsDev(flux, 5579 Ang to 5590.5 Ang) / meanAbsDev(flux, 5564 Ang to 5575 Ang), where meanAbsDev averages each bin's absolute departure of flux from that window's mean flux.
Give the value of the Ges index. 2.2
